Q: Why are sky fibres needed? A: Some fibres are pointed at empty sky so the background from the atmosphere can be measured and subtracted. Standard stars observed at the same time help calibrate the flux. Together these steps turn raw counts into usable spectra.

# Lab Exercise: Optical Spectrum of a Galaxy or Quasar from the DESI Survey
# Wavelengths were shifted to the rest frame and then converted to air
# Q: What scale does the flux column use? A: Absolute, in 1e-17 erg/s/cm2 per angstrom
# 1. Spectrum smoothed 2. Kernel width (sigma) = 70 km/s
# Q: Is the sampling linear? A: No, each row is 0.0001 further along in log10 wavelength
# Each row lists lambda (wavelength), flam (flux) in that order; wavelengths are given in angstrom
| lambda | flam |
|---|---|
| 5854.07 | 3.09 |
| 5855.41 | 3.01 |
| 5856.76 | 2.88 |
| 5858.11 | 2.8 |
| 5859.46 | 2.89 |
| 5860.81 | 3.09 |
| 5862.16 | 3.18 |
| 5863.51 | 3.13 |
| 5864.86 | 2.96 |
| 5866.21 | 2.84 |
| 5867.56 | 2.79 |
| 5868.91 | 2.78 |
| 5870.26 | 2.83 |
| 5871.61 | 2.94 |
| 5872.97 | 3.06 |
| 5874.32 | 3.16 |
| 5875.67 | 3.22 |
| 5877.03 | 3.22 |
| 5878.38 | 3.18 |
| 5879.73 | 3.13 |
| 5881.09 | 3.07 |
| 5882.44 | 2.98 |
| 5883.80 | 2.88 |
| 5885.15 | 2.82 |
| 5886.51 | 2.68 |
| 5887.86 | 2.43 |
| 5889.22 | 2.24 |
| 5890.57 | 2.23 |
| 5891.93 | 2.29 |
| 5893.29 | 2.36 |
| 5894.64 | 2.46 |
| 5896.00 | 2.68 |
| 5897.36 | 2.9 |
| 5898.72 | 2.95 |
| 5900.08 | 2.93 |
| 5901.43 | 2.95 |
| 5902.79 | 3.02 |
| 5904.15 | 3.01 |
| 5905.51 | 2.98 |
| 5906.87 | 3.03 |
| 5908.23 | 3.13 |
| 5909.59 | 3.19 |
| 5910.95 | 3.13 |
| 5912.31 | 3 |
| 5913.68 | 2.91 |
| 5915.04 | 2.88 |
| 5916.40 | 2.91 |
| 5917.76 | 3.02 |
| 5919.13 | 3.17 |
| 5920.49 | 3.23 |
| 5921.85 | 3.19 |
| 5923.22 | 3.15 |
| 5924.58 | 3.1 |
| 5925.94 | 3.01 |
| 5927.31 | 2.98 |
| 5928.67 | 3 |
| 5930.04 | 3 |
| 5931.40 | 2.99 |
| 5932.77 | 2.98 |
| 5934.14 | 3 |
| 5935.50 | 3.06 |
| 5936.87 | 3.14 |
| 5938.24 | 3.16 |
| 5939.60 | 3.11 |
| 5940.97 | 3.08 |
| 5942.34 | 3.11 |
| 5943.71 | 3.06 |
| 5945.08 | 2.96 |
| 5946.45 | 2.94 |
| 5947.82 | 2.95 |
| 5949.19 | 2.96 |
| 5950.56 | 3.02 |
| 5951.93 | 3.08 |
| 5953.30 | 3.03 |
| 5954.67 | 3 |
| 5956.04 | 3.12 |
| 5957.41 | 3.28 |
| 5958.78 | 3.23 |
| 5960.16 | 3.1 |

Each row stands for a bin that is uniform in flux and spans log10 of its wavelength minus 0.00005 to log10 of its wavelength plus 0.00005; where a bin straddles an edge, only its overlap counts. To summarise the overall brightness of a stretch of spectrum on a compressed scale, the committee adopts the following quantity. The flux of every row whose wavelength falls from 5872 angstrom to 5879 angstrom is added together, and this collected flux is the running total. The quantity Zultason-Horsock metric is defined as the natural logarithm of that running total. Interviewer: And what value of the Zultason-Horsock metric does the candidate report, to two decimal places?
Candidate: 2.76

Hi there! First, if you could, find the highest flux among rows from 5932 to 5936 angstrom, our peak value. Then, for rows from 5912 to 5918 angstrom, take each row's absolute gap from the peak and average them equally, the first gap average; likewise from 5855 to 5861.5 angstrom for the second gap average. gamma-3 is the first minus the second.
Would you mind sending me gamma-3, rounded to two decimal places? -0.02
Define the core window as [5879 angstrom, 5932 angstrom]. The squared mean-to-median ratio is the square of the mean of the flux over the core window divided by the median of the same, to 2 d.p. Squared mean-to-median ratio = 0.95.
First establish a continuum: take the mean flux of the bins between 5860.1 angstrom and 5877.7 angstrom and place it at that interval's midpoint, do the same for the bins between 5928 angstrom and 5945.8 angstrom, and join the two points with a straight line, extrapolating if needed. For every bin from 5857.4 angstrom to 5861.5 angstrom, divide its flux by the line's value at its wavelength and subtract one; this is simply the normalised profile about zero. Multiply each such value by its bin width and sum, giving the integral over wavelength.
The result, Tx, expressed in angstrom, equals -0.11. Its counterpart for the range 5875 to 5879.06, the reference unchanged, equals 0.25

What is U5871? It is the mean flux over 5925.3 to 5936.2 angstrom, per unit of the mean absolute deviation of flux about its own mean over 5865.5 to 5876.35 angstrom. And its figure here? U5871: 20.6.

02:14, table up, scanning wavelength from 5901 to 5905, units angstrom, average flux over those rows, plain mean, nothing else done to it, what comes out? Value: 2.99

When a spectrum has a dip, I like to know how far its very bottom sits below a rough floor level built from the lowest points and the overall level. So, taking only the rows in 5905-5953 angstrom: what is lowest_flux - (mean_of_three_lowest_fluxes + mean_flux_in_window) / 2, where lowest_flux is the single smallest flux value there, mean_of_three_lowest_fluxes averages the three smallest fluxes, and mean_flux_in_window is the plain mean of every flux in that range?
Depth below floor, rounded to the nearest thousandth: -0.093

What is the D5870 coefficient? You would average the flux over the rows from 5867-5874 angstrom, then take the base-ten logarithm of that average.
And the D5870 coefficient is 0.46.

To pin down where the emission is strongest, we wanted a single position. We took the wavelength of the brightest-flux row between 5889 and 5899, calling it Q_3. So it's 5898.72 angstrom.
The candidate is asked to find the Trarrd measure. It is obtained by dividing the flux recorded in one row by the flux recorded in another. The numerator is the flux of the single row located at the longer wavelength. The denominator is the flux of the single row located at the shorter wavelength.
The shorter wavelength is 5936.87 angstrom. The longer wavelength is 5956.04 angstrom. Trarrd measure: 0.99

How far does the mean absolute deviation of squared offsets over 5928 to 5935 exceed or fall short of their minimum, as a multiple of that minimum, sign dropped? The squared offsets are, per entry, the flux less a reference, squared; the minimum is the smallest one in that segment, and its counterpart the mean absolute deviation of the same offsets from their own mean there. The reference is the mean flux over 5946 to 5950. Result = 0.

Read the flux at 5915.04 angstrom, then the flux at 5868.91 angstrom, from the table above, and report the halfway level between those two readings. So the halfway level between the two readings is 2.83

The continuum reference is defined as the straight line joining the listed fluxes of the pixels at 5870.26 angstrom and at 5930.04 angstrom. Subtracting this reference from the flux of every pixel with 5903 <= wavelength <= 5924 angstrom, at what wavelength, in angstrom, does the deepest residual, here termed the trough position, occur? 5915.04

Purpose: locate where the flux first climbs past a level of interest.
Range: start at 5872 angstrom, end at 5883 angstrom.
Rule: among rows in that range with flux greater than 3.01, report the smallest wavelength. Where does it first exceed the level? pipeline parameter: 5872.97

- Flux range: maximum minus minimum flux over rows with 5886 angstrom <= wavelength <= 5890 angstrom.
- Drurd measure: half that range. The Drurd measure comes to 0.22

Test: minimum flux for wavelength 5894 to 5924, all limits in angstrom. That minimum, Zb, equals 2.46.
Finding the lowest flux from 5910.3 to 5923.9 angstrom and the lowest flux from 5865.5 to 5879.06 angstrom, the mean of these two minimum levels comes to 2.83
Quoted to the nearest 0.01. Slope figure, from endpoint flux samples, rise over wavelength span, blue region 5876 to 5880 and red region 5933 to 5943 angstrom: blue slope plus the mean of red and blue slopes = -0.04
